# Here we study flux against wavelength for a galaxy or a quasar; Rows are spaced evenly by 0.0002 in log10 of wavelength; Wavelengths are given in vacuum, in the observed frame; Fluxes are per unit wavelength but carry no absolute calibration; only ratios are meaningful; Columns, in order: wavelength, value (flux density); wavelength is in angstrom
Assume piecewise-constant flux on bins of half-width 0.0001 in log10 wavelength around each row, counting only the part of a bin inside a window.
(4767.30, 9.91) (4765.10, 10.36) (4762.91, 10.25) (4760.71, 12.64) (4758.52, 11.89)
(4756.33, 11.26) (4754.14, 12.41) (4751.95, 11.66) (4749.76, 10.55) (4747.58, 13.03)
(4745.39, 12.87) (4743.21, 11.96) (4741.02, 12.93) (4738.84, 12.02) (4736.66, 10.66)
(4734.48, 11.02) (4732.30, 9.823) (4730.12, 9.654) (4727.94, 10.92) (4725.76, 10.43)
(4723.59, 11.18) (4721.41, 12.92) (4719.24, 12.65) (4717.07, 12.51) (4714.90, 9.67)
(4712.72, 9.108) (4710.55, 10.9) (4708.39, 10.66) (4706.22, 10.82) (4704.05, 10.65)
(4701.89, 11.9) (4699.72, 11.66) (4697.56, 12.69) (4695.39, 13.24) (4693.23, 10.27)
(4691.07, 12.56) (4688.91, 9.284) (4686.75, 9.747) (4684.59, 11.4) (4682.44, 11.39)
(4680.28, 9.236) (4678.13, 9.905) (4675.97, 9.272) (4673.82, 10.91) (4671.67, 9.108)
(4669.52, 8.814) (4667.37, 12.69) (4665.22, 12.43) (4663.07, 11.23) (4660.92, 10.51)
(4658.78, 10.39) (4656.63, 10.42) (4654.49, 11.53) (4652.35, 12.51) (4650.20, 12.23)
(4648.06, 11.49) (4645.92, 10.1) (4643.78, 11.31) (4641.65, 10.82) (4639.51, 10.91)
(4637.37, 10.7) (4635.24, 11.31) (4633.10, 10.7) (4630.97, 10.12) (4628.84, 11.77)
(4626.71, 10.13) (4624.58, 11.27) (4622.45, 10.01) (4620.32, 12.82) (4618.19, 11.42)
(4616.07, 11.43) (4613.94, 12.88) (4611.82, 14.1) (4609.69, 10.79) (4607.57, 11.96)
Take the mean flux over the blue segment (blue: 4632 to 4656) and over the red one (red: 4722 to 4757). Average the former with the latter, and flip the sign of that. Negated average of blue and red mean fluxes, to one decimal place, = -11.3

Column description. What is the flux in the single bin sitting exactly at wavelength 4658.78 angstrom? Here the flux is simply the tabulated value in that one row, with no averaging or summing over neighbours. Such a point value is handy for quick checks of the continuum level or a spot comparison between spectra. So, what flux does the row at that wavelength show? 10.39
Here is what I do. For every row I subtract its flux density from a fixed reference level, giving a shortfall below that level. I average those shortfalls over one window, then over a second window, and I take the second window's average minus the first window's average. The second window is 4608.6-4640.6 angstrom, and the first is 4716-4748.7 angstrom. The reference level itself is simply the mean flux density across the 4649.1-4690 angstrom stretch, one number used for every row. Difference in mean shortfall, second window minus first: 0.28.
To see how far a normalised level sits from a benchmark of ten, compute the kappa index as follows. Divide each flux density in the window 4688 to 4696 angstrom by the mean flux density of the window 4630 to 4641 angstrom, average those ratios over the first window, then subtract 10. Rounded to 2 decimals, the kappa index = -8.95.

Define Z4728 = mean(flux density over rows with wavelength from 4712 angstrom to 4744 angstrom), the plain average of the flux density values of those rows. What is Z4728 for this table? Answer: 11.2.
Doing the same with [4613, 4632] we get 11.3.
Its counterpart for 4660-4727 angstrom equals 11.0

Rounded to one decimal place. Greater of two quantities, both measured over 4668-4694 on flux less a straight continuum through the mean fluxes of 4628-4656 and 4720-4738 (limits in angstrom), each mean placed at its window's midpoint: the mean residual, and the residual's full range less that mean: 4.7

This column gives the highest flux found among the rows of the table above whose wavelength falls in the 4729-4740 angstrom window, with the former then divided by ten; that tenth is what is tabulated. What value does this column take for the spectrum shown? 1.20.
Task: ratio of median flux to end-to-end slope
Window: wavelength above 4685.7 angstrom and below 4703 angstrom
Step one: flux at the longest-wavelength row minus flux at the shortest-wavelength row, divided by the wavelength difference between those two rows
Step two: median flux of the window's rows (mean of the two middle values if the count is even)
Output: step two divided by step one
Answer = 83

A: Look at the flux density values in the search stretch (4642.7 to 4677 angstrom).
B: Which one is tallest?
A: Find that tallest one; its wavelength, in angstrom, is 4667.37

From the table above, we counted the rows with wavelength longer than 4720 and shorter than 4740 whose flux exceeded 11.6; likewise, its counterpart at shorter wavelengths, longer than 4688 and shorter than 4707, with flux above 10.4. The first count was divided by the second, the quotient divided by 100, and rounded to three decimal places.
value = 0.003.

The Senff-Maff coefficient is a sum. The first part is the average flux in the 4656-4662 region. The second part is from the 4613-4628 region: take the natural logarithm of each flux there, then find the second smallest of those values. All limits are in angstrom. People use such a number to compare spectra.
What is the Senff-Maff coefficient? 12.8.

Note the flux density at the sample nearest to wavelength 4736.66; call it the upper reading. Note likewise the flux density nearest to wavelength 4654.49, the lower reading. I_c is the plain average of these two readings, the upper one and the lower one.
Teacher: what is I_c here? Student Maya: 11.1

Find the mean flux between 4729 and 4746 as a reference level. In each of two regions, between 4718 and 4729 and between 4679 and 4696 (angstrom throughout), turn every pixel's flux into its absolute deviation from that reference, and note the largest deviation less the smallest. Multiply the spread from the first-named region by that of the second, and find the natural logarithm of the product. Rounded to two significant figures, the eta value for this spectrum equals 1.1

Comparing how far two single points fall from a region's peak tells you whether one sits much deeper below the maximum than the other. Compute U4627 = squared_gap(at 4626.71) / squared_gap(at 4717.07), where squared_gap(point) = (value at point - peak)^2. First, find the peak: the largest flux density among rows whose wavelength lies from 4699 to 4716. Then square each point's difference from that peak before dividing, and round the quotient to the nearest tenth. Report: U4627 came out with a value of 8.4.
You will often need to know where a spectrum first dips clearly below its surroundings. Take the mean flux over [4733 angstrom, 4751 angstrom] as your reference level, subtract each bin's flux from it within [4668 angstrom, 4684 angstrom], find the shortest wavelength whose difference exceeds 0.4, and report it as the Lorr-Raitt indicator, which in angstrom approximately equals 4669.52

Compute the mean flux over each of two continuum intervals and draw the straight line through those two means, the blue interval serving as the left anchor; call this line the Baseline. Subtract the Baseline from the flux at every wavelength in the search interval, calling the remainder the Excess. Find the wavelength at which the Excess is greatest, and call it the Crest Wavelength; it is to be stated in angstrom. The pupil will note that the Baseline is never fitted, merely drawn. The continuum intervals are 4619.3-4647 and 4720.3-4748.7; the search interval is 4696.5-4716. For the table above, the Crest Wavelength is 4697.56 angstrom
